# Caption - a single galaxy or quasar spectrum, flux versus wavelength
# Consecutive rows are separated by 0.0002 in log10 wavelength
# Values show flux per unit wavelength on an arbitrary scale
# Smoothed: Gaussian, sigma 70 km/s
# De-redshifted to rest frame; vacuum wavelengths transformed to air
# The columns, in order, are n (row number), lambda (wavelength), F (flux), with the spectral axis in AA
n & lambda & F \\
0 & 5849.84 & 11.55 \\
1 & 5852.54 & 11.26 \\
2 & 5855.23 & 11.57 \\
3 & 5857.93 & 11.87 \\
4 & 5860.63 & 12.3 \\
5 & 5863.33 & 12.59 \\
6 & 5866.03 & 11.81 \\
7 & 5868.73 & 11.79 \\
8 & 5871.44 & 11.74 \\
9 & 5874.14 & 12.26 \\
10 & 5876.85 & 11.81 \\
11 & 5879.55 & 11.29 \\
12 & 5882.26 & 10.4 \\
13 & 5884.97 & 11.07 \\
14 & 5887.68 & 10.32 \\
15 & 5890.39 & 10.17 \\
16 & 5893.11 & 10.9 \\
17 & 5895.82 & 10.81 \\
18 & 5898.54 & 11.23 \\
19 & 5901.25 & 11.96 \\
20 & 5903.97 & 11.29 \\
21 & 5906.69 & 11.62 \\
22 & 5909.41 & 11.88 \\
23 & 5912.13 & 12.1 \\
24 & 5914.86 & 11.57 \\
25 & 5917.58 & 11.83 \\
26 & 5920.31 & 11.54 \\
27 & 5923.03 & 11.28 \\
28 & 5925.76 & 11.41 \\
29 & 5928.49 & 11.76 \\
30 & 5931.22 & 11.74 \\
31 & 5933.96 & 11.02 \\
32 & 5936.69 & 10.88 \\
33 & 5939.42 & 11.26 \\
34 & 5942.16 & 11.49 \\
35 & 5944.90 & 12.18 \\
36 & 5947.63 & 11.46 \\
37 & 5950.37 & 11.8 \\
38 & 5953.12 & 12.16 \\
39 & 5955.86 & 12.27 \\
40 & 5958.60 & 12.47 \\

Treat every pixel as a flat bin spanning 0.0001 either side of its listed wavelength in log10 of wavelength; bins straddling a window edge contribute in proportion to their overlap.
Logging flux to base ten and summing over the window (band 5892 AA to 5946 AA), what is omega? 21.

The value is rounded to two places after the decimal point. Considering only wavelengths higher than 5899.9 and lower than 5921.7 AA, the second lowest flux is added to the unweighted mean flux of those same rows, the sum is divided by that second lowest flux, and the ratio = 2.02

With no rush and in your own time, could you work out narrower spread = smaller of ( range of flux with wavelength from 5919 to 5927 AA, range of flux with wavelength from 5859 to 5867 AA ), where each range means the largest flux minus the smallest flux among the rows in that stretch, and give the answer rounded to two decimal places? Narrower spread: 0.26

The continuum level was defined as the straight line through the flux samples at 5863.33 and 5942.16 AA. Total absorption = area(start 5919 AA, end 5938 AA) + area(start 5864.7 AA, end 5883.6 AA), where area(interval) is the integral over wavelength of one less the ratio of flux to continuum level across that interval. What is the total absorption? 1.8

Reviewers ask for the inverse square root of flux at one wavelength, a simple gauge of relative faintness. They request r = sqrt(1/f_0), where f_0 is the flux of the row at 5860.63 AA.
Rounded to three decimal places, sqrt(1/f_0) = 0.285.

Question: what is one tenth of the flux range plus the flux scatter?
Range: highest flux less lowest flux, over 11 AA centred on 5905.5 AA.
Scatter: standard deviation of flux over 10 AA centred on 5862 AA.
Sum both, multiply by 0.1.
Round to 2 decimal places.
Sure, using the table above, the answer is 0.10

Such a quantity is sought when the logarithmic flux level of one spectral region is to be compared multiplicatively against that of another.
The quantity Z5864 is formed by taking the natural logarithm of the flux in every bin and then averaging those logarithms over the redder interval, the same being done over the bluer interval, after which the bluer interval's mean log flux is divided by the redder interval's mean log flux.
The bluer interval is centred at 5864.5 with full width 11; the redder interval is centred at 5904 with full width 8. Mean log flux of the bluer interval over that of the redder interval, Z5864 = 1.02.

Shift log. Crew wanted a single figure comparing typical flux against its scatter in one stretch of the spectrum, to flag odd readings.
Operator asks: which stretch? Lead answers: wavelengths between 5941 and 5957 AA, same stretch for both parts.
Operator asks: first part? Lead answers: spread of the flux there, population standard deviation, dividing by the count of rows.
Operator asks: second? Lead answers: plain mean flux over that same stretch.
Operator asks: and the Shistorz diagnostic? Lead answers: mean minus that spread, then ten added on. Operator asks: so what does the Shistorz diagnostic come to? 21.6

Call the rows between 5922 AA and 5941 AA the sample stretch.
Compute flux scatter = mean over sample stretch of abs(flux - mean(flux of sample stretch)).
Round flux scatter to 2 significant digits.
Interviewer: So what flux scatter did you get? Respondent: 0.26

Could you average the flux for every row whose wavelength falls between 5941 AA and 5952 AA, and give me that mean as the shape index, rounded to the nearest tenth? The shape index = 11.7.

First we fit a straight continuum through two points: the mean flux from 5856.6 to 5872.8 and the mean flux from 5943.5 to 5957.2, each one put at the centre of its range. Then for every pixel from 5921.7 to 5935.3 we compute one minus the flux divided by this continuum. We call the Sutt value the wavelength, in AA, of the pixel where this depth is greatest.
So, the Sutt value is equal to 5933.96 AA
